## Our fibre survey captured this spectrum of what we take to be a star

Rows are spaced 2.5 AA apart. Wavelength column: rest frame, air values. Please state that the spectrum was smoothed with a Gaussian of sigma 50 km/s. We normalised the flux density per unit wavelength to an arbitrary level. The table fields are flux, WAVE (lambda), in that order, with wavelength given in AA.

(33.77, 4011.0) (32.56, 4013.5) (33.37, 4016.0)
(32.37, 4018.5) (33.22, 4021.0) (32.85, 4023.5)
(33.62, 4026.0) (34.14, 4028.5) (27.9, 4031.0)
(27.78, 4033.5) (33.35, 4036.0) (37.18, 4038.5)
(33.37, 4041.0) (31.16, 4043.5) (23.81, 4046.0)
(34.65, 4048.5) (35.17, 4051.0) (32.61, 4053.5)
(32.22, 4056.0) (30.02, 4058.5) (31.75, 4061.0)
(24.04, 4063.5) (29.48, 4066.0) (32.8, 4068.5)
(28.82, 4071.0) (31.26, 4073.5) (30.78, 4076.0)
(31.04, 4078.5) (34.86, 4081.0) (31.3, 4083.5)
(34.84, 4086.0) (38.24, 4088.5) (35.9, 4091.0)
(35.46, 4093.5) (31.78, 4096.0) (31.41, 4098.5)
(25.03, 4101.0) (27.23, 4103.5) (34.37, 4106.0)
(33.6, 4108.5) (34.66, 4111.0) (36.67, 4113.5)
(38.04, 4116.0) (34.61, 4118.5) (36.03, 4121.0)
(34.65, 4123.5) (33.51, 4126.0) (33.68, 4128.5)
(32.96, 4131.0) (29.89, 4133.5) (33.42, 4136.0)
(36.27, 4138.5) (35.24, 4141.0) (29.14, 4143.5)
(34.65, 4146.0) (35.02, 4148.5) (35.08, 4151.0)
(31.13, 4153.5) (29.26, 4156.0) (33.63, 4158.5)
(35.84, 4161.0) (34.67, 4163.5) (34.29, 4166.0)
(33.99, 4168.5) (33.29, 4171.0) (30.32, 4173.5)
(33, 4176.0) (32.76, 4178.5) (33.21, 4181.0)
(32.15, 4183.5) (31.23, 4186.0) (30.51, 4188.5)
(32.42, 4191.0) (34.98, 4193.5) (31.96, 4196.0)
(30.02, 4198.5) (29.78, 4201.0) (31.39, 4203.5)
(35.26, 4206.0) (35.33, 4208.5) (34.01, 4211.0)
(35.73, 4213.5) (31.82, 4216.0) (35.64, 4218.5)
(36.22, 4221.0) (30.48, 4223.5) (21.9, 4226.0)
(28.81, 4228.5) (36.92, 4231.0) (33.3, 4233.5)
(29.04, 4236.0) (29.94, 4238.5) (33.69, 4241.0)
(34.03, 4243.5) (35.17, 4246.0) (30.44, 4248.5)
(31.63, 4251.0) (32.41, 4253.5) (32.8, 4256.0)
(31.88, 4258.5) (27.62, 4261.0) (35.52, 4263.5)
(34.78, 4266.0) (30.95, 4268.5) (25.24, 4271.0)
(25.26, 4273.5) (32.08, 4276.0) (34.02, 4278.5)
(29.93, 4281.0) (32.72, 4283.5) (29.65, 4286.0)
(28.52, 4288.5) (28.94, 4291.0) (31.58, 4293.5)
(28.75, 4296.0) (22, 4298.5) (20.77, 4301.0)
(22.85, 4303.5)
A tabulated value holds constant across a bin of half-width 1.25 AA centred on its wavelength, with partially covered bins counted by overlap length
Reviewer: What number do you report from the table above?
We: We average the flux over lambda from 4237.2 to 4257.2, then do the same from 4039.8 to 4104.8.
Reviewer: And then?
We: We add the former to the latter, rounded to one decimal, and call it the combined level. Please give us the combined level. 64.0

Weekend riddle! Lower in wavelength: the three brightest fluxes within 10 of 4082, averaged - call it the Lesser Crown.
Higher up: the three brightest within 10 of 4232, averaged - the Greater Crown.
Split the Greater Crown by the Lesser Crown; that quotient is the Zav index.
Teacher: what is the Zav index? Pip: 0.95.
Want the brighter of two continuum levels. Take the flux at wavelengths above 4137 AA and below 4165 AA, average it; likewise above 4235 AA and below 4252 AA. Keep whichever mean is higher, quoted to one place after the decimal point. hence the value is 33.6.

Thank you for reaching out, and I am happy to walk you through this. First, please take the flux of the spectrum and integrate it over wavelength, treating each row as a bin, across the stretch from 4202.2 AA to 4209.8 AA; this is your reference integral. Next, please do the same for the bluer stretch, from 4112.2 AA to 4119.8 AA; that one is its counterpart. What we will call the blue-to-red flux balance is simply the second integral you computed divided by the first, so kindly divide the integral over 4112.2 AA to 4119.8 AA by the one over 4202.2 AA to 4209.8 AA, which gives 1.07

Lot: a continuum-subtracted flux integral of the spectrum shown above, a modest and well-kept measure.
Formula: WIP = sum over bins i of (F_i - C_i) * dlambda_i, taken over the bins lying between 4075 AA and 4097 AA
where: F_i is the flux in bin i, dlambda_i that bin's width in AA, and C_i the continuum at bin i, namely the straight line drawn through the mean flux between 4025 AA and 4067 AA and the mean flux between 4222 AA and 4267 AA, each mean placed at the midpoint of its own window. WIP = 54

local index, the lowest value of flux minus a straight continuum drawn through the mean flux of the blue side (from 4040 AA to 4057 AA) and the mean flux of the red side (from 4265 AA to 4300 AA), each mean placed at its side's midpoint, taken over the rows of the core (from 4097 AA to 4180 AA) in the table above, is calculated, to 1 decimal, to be -6.3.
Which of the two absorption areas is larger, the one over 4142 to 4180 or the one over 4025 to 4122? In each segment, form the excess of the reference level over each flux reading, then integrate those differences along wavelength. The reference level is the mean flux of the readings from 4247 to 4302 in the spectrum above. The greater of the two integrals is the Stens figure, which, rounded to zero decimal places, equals -119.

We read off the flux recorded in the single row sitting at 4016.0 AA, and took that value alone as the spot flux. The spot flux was 33.37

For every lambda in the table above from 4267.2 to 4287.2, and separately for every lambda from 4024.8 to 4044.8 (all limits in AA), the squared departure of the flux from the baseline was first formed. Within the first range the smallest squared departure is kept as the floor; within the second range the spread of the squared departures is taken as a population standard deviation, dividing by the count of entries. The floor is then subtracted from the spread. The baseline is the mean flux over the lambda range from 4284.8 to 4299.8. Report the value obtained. 22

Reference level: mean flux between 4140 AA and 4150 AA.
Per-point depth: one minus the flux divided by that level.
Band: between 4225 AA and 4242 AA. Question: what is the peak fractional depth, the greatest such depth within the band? 0.35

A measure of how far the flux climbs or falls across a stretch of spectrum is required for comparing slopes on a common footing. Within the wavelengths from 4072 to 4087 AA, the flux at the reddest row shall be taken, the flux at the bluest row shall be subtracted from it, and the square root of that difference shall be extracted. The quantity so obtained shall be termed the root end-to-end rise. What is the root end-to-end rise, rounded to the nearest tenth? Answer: 1.9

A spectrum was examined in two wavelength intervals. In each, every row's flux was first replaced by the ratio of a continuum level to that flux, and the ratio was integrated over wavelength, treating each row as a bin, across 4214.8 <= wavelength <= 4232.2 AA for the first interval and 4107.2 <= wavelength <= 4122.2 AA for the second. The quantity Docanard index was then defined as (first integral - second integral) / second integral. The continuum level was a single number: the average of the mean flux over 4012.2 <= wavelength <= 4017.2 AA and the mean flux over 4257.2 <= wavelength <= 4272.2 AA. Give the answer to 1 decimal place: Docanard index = 0.3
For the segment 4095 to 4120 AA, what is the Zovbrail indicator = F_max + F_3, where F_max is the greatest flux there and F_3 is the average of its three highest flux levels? 74.5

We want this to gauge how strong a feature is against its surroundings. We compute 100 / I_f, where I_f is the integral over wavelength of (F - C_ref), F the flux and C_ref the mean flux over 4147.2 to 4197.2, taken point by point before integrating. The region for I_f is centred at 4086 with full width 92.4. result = -2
